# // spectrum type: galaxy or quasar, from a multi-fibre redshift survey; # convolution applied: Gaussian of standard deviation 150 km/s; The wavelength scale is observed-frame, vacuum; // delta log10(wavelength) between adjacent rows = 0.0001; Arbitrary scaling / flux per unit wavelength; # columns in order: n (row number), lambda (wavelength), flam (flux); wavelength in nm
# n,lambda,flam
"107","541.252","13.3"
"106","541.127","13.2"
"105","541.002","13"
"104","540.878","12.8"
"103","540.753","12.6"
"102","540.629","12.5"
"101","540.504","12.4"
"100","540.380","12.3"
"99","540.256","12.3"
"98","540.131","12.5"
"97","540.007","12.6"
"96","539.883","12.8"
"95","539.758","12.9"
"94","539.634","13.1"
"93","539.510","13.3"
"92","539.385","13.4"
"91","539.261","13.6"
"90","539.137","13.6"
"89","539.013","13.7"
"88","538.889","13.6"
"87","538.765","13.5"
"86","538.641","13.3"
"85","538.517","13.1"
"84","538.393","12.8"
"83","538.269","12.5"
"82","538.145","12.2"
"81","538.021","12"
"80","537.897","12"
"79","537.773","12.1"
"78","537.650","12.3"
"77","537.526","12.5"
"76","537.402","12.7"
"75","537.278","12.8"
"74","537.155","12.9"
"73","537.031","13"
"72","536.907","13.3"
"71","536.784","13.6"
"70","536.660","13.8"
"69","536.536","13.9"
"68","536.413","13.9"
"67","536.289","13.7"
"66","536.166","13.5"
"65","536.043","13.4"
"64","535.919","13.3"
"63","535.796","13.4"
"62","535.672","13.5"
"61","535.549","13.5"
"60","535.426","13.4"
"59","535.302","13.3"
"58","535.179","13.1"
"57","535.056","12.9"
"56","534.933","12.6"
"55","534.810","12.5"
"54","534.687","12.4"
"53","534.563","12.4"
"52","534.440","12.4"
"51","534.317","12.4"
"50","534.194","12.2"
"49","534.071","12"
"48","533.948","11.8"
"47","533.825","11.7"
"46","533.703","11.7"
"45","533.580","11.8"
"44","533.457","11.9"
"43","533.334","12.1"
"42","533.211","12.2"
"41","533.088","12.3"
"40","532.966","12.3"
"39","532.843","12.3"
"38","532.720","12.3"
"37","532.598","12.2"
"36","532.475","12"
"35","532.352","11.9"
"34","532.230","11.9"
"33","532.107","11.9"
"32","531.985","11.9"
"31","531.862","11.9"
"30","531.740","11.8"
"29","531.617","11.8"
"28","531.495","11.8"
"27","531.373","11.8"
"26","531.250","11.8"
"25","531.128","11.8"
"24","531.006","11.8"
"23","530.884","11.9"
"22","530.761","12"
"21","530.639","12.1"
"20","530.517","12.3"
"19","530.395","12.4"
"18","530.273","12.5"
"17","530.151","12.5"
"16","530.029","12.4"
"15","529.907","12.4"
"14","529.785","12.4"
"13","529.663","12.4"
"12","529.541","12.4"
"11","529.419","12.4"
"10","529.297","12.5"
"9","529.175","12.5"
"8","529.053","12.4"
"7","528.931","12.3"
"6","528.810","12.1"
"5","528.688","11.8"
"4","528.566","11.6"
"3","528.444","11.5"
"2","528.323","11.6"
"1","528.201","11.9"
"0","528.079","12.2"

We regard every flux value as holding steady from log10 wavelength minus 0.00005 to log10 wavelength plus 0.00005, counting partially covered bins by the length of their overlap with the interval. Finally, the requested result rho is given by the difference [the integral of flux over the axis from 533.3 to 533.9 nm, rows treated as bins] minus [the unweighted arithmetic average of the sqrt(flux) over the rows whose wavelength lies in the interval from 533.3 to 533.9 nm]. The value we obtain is 3.7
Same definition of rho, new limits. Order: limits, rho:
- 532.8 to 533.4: 3.8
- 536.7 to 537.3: 4.3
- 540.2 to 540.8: 3.9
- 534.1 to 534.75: 4.5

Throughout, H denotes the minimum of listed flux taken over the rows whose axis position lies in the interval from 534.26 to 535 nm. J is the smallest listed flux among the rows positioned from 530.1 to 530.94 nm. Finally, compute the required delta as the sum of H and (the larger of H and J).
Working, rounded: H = 12.4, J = 11.9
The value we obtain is 24.8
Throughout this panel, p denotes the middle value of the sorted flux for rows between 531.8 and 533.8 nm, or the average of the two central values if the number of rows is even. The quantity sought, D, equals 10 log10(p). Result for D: 10.8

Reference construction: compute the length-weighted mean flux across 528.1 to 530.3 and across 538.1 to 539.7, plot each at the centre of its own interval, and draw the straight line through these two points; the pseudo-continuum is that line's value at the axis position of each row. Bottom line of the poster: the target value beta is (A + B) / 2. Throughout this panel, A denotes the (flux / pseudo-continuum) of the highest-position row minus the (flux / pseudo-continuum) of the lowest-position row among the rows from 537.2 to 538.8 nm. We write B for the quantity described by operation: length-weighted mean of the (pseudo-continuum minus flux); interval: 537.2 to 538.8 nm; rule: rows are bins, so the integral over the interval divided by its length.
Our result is 0.29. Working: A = 0.04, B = 0.5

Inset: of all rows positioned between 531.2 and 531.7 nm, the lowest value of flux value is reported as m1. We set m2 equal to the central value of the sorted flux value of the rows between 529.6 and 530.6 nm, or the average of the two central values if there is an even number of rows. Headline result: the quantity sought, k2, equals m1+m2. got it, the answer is 24.2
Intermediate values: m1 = 11.8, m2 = 12.4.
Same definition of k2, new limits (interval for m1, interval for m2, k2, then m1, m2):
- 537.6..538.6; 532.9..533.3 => 24.3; 12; 12.3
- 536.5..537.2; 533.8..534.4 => 24.9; 12.9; 12.0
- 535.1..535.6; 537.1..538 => 25.6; 13.1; 12.5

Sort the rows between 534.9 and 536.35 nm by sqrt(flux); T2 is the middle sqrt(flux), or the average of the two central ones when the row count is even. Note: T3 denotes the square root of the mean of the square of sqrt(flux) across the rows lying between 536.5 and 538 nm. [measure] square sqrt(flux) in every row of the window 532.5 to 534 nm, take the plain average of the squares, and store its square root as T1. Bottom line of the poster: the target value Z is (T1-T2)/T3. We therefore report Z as -0.0527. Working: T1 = 3.471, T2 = 3.66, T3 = 3.59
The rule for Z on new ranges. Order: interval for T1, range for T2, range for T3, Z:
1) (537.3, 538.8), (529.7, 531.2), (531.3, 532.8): 0.0096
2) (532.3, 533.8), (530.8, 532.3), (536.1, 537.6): 0.0112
